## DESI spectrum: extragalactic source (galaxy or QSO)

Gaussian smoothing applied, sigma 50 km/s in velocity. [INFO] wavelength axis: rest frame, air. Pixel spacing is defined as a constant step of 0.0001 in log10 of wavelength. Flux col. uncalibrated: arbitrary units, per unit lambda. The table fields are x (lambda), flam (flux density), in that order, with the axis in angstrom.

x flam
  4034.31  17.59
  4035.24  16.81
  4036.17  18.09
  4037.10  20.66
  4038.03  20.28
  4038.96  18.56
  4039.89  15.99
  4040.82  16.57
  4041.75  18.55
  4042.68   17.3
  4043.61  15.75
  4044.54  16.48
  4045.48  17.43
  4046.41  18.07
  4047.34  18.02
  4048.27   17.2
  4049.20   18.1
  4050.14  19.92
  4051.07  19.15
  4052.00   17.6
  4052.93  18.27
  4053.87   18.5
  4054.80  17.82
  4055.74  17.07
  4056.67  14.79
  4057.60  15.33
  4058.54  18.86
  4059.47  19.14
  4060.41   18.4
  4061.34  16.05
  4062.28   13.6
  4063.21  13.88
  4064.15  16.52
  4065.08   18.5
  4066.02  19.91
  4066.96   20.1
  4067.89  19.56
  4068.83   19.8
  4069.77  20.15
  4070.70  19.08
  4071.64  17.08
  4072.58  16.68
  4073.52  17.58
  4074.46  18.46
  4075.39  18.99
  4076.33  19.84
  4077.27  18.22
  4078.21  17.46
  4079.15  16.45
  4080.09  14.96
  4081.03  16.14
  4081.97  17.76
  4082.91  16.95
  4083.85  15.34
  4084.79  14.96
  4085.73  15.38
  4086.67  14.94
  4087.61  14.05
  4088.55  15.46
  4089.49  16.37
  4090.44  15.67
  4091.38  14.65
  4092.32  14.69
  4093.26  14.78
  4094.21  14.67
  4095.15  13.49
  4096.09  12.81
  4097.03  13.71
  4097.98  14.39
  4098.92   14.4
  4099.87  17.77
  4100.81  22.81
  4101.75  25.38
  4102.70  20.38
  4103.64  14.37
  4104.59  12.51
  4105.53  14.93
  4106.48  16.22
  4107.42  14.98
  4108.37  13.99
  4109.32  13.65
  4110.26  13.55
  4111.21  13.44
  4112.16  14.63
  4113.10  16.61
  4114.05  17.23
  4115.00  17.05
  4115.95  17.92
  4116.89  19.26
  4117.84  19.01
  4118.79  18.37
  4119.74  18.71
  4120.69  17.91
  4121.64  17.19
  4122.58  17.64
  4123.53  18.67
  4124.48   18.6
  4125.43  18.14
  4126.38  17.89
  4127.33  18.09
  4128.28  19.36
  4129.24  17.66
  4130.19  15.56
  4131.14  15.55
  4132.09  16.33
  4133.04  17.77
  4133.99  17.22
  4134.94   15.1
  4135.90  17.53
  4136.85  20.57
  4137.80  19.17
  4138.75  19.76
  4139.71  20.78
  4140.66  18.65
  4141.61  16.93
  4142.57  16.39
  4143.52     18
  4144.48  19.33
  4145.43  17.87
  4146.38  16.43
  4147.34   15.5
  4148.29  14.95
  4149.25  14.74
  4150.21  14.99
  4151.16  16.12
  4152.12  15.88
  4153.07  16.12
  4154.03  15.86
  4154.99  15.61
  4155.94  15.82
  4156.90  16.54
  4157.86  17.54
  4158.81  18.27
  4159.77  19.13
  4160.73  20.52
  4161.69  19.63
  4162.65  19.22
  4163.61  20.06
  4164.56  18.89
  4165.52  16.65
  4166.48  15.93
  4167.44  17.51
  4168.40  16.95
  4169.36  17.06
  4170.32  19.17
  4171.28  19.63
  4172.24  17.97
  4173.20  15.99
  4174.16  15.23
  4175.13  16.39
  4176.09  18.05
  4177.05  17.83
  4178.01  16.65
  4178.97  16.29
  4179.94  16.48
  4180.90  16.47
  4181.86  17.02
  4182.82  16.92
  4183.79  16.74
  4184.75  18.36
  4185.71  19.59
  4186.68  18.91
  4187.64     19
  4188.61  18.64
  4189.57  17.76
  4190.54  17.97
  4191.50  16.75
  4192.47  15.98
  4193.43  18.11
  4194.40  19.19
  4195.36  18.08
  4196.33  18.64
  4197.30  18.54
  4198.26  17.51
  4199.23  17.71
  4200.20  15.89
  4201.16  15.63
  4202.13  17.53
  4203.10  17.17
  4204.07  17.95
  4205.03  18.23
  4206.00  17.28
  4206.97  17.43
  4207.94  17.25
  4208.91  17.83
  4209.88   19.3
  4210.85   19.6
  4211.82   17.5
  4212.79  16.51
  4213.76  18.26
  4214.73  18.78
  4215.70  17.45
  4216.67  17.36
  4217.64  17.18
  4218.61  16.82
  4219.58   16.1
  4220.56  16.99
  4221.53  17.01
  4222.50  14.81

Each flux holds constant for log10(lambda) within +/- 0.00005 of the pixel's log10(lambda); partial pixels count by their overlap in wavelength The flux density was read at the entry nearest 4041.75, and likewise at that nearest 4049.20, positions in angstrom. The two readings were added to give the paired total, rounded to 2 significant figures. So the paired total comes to 37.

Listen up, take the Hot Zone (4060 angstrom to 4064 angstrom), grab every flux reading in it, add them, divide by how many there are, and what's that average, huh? 15.5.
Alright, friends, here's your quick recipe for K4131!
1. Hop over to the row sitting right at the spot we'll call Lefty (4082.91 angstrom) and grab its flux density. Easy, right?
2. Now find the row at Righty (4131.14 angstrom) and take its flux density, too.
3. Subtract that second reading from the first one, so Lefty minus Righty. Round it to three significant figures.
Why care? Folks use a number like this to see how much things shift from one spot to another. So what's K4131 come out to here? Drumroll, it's 1.40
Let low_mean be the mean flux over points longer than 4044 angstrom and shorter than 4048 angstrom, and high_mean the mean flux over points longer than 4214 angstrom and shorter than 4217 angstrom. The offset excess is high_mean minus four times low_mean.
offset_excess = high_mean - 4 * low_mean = -52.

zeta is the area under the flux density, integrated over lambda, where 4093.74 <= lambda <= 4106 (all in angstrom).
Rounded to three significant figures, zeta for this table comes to 200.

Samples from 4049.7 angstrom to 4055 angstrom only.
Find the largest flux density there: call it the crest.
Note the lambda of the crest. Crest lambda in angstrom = 4050.14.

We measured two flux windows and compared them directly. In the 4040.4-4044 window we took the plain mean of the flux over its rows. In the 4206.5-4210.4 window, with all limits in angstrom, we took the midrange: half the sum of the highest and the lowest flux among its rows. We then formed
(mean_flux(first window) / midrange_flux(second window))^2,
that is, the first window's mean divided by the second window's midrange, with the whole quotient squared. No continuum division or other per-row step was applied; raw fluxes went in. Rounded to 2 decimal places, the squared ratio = 0.87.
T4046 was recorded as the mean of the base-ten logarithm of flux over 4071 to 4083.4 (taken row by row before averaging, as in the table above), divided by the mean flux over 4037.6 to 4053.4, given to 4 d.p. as 0.0695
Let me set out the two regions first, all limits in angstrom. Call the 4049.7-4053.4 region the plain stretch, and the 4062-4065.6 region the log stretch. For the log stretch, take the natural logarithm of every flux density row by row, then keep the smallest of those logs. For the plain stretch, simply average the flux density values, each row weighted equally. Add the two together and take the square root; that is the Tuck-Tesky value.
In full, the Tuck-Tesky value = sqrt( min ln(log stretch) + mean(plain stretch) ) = 4.62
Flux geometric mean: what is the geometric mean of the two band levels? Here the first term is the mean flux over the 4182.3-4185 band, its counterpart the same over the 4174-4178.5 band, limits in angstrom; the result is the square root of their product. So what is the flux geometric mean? 17.1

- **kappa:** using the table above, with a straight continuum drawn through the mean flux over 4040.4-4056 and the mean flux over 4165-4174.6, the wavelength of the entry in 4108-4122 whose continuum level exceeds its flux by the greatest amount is 4111.21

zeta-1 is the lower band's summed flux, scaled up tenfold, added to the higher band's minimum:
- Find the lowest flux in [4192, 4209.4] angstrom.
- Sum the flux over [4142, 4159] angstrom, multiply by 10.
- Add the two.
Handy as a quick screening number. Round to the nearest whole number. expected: 2975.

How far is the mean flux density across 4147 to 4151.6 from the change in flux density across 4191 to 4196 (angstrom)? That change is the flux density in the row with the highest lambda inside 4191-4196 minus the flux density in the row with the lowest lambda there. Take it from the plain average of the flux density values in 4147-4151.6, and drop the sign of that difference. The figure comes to 14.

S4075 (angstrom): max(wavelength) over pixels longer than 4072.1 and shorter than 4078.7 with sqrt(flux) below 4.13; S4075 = 4072.58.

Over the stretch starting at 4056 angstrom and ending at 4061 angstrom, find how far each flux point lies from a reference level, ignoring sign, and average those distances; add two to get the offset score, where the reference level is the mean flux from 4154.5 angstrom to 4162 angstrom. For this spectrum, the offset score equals 3.7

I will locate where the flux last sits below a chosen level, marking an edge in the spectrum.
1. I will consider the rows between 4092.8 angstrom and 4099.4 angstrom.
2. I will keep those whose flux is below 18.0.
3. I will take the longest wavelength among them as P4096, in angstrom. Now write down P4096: 4098.92 angstrom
